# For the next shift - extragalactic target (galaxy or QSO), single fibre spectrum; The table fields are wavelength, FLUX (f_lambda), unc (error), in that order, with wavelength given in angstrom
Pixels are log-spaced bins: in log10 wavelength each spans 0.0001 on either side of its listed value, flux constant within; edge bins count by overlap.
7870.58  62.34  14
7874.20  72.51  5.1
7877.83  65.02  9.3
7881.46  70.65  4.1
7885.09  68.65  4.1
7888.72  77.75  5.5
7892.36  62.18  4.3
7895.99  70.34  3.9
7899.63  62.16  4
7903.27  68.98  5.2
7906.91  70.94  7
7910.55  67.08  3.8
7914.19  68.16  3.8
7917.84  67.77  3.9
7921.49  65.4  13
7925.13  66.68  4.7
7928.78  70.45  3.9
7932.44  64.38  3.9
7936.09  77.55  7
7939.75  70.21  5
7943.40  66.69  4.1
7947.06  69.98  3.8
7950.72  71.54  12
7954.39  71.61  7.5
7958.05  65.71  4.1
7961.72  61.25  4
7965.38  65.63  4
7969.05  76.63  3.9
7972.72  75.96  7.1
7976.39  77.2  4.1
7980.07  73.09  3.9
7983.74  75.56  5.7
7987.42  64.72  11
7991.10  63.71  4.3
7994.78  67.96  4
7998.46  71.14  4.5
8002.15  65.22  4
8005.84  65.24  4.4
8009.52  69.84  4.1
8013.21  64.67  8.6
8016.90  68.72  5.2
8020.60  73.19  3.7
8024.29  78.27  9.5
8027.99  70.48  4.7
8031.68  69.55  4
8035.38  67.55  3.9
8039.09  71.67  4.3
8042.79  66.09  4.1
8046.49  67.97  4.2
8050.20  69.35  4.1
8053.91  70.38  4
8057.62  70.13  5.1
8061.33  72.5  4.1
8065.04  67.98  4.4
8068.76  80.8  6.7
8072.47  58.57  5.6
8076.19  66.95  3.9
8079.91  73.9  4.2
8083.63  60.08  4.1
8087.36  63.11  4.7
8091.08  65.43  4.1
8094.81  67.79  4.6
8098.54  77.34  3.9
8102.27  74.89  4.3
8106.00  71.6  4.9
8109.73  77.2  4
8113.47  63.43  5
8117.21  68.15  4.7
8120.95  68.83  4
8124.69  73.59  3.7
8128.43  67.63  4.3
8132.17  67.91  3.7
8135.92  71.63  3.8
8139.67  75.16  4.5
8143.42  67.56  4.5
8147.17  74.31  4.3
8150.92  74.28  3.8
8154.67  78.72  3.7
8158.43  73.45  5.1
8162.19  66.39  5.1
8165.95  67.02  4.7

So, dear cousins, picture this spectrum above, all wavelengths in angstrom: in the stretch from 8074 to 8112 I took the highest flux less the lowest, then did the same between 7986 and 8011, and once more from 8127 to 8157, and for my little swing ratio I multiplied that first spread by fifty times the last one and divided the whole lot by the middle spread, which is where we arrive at 1296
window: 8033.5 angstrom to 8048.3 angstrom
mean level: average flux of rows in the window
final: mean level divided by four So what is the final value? 17.1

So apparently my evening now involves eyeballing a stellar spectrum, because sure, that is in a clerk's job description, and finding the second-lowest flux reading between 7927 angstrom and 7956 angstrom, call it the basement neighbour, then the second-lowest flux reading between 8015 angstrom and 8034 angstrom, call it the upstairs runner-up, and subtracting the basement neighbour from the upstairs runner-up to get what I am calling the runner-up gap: 3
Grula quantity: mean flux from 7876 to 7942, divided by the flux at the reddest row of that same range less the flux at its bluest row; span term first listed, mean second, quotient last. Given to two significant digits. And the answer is 13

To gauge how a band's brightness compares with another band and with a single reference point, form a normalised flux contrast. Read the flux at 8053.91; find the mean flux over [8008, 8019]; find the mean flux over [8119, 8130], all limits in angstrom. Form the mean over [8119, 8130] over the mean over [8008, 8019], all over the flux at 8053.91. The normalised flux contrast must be 0.0147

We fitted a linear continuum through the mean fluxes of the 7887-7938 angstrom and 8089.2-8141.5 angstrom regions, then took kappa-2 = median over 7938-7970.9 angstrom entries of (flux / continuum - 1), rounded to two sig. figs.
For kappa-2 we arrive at 0.015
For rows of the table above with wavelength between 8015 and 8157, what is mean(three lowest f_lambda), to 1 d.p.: 60.6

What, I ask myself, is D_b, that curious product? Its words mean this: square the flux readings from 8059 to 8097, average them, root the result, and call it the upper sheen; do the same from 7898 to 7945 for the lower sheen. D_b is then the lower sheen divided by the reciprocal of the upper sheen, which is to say 4644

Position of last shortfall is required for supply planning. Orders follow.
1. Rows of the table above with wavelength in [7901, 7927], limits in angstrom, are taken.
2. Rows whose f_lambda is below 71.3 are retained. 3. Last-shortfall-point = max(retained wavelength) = 7925.13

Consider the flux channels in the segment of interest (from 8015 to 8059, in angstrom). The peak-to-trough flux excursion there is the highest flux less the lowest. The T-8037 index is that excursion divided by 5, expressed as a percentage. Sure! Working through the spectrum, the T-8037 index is 244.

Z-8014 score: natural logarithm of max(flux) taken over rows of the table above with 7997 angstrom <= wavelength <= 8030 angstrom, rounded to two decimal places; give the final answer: 4.36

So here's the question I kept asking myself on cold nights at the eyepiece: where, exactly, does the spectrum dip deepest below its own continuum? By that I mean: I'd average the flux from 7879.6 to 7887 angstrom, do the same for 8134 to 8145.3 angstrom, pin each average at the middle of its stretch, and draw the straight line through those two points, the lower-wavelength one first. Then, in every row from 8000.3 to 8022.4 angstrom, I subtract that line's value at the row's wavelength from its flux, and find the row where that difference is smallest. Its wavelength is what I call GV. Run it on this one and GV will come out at 8013.21 angstrom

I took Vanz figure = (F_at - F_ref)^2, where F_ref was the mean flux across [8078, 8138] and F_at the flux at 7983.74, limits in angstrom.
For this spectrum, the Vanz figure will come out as 36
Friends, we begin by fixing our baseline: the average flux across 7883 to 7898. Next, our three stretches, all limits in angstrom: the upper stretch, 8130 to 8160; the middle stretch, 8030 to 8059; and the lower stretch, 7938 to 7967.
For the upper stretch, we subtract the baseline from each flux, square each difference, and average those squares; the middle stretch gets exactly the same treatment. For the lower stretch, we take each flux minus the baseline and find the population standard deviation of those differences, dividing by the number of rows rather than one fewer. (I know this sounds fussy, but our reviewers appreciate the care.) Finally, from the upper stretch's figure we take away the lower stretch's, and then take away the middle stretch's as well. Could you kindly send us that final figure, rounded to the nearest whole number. 16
